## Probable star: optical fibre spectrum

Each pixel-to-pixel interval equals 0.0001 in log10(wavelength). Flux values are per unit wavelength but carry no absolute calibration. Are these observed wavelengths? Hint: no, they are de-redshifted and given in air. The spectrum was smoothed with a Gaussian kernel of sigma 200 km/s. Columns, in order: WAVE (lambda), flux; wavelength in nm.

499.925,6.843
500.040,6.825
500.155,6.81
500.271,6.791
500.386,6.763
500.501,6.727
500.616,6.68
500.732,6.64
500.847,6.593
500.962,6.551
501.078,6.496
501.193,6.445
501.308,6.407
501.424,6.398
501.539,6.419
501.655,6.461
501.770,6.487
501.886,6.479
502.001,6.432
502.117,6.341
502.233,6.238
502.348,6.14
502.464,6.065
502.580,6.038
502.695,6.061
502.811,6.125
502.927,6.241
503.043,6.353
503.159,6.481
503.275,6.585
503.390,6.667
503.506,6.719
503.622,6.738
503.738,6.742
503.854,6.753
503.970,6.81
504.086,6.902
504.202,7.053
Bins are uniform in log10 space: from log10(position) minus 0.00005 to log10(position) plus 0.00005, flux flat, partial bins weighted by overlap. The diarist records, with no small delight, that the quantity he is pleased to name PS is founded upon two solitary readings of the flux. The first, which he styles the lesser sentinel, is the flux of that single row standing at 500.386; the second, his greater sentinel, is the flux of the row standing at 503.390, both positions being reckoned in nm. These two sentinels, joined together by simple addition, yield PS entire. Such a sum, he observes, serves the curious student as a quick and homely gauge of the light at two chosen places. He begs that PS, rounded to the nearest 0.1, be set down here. 13.4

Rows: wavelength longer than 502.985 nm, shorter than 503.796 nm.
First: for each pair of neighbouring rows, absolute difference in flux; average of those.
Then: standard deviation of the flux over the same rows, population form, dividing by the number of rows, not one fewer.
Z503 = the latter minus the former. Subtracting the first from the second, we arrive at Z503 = 0.073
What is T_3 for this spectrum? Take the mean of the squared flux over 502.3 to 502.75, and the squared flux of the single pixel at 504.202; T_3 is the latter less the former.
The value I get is 13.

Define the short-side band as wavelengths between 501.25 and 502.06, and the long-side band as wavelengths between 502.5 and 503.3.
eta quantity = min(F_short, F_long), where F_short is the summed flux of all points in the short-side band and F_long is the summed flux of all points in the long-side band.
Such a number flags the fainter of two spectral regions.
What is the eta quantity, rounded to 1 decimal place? 43.9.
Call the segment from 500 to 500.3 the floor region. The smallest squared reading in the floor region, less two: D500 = 44.1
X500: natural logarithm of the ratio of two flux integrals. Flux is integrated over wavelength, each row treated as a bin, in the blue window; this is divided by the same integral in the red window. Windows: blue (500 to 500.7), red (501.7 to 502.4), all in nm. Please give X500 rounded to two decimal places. 0.06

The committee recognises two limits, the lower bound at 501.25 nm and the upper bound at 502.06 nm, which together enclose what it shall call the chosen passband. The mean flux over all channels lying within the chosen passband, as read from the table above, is 6.44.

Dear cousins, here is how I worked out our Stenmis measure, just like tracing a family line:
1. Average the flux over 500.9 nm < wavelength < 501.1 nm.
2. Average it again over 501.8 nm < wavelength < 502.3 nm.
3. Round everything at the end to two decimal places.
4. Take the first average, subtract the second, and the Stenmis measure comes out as 0.15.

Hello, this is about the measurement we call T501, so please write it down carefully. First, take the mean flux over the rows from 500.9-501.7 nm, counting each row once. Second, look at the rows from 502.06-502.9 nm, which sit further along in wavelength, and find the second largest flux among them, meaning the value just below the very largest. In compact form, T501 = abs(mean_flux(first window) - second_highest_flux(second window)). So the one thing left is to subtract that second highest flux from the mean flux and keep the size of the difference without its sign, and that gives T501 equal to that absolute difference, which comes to 0.22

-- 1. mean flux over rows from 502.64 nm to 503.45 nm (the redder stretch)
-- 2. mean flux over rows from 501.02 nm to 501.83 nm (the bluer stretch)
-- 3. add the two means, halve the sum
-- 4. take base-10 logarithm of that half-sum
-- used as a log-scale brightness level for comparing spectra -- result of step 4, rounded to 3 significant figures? 0.806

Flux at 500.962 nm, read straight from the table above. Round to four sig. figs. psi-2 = 6.551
